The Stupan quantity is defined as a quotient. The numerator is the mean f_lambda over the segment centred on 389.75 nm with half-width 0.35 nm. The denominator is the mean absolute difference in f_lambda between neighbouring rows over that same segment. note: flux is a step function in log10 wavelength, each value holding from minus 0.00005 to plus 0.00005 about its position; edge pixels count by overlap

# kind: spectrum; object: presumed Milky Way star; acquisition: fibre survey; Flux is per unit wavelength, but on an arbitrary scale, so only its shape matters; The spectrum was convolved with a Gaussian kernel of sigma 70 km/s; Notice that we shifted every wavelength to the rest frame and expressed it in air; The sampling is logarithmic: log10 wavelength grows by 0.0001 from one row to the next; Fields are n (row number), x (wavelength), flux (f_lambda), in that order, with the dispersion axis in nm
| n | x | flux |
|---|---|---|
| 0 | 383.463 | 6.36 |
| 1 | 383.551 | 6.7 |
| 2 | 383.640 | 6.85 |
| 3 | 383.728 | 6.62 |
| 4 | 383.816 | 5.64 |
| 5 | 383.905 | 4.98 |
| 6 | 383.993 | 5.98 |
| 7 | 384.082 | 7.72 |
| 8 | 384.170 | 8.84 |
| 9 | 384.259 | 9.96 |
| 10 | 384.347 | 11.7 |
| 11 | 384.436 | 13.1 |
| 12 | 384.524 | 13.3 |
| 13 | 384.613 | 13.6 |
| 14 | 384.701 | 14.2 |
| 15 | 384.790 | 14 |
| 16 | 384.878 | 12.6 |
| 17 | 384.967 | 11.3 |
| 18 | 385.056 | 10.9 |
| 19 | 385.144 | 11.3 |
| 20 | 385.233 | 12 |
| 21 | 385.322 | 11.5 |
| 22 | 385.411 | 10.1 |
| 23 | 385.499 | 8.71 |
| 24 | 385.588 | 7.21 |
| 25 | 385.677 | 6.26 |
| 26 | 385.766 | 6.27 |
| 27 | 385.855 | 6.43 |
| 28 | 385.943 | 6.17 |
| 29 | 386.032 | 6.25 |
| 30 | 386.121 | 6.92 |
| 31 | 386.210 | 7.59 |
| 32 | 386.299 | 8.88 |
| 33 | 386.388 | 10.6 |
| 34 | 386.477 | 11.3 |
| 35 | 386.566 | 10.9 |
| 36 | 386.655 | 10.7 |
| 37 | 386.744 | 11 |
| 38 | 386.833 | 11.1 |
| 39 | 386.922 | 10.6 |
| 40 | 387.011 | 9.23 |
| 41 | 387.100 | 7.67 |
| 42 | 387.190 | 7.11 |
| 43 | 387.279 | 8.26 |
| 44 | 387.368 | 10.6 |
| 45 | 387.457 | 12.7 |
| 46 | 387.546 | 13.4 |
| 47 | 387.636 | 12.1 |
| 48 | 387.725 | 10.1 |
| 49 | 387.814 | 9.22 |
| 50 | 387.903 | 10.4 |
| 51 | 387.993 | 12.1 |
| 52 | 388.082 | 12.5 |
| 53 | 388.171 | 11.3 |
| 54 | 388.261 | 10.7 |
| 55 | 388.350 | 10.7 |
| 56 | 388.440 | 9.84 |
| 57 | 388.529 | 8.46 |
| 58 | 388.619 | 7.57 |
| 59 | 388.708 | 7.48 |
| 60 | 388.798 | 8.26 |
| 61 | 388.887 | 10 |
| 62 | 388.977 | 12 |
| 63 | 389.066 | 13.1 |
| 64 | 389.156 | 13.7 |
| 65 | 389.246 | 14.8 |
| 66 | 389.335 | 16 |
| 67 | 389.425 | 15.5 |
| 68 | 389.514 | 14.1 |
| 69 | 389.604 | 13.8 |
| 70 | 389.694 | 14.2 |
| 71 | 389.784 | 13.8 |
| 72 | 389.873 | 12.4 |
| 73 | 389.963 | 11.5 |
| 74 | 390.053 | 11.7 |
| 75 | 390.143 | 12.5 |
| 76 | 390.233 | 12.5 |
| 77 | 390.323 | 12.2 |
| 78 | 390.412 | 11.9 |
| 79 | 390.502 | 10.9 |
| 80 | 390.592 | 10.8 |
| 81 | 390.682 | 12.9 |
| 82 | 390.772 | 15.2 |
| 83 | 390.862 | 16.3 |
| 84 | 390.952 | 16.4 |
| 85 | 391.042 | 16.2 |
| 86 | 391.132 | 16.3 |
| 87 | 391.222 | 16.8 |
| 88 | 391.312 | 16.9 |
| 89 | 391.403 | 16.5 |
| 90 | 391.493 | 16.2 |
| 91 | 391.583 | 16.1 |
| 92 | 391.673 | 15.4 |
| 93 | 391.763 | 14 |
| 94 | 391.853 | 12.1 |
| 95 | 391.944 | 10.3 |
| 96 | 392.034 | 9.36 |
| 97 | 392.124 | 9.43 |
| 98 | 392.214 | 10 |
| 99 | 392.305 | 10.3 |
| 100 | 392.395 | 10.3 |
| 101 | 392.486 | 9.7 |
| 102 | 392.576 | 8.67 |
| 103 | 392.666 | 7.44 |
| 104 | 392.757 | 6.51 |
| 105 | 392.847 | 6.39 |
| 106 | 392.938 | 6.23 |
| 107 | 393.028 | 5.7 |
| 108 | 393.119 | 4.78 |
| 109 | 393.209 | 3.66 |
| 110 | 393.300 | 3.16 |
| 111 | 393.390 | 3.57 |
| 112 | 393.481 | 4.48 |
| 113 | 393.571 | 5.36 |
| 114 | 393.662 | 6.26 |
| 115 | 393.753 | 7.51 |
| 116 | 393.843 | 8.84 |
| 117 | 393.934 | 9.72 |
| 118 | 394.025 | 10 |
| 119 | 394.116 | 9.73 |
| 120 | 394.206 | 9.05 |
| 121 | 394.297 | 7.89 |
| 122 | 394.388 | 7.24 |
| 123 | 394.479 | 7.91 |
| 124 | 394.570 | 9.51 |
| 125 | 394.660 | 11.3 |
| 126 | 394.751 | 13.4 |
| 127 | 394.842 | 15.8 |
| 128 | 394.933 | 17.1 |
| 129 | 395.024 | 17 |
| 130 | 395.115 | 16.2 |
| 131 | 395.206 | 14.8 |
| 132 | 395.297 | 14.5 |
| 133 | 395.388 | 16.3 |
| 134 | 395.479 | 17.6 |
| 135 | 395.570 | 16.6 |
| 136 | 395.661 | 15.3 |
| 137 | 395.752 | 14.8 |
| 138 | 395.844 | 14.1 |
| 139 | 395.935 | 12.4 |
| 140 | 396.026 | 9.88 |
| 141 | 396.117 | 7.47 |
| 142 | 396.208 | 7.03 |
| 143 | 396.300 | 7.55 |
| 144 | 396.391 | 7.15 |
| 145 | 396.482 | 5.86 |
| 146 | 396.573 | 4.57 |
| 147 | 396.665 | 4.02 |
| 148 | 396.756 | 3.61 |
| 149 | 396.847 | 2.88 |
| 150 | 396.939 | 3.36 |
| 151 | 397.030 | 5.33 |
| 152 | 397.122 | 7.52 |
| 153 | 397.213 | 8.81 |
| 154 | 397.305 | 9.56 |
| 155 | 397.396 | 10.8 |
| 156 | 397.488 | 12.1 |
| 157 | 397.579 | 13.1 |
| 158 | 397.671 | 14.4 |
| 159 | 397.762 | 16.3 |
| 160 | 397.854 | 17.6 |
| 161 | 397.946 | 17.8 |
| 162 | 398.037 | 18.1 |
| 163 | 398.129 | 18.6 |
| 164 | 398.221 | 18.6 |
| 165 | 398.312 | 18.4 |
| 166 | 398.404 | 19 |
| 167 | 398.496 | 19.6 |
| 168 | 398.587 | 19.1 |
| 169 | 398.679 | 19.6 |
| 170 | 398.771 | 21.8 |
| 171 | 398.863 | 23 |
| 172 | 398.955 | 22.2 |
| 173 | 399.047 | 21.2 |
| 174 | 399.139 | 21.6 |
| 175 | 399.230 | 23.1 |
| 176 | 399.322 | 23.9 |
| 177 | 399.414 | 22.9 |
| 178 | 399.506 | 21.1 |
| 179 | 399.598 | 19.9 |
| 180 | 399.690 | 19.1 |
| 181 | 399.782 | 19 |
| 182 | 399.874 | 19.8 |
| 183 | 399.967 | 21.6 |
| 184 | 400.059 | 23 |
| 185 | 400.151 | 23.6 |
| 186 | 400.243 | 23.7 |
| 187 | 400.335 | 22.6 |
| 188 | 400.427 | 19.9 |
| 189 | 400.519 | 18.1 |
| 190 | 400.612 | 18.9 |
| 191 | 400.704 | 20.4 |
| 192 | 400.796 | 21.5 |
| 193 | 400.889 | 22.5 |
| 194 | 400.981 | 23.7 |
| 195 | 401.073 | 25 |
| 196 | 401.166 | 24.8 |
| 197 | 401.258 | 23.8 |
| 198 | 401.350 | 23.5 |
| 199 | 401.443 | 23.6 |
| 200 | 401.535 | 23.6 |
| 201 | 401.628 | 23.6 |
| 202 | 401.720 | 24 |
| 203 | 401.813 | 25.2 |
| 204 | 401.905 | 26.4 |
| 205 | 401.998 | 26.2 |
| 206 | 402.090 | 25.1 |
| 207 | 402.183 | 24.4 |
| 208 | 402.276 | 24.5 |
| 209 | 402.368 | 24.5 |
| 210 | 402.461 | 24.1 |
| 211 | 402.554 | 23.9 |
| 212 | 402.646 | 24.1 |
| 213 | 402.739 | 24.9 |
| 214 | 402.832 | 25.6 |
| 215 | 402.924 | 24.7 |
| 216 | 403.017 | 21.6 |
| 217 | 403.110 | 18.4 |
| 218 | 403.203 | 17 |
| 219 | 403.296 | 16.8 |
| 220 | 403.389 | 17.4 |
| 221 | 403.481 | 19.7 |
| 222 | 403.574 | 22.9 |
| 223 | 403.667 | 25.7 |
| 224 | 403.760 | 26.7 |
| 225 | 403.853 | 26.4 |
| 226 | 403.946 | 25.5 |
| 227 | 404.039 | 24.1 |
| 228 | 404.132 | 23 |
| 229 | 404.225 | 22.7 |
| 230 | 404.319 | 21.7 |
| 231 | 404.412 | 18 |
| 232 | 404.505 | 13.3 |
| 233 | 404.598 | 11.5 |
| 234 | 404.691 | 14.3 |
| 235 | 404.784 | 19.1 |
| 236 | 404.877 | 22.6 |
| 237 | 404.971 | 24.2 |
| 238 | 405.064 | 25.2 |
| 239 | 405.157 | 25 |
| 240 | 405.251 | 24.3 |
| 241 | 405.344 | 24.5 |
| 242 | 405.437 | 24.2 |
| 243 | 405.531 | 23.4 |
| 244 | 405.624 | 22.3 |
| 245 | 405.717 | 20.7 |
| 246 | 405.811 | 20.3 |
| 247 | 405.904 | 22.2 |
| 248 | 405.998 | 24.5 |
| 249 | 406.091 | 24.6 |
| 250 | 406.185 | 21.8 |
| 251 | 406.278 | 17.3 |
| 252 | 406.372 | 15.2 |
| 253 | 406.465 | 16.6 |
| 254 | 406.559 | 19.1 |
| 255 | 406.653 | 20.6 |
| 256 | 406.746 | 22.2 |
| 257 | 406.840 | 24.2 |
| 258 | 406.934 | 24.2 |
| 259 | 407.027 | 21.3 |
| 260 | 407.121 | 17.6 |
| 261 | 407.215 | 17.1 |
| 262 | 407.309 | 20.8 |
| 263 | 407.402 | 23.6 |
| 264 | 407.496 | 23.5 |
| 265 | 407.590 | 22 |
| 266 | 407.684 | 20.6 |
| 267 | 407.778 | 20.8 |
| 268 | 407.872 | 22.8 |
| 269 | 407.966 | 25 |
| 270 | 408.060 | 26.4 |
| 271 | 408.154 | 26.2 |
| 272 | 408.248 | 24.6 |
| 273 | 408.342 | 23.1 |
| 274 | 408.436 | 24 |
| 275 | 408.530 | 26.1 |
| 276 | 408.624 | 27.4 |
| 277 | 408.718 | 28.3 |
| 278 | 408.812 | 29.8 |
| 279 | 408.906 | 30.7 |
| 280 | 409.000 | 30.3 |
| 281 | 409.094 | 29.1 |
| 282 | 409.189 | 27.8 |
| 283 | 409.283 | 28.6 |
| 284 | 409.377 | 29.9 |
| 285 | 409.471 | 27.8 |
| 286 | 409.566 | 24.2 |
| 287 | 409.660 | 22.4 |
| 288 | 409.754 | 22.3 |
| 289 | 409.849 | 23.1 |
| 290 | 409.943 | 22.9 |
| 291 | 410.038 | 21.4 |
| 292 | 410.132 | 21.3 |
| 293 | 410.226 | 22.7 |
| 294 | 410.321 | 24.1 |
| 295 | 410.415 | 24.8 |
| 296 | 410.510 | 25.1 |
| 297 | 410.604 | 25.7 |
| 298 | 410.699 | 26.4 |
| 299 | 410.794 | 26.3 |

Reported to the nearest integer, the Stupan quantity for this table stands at 19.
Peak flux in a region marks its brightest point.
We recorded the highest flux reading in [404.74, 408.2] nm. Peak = 26.4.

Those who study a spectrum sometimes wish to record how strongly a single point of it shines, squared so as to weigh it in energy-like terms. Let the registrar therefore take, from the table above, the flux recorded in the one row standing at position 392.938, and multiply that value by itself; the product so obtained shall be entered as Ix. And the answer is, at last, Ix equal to 39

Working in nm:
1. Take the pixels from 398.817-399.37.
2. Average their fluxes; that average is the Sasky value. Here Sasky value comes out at 22.5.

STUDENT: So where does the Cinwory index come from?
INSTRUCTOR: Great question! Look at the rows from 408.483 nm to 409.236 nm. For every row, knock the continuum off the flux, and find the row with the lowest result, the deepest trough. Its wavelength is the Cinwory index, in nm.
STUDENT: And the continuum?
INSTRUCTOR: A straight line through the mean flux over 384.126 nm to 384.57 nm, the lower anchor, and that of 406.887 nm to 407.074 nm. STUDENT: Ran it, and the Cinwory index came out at 408.530 nm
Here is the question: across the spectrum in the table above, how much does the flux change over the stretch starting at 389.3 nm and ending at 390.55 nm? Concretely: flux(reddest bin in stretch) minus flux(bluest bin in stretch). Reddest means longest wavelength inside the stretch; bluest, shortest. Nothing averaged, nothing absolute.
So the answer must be -5.1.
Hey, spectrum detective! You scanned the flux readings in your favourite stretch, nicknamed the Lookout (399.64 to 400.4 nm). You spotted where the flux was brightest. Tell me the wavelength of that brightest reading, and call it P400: 400.243 nm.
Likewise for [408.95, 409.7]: 409.000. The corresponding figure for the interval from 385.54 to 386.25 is 386.210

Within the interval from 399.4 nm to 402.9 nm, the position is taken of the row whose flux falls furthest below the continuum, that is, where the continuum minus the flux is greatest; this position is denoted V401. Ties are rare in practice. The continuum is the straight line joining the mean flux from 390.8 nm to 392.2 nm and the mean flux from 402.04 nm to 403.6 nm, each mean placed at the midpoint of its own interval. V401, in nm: 400.519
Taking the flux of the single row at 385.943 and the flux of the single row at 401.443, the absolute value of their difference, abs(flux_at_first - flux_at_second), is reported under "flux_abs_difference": 17.4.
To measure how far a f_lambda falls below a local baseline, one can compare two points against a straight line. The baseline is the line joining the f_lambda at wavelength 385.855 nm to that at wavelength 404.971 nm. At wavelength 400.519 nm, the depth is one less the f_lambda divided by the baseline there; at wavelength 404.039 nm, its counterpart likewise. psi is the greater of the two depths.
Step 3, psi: 0.10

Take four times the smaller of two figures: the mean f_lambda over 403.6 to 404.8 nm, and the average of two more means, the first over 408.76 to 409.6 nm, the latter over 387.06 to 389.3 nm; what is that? 79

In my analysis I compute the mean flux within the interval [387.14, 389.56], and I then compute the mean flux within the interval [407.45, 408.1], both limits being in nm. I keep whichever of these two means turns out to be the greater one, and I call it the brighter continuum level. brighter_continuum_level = 23.0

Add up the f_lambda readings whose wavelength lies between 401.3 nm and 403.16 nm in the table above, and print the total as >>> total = 482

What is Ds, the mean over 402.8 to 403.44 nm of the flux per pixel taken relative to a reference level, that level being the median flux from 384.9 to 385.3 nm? 1.8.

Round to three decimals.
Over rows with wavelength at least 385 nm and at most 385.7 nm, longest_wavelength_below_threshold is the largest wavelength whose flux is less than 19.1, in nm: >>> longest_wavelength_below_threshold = 385.677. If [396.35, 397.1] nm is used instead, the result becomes 397.030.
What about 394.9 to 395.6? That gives 395.570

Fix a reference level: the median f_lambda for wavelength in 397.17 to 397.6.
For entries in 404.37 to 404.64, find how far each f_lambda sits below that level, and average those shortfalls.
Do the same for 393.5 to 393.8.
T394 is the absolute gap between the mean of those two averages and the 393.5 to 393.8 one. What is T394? 4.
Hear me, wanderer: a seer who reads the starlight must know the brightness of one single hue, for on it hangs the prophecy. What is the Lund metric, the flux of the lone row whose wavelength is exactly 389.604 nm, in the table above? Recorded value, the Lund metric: 13.8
